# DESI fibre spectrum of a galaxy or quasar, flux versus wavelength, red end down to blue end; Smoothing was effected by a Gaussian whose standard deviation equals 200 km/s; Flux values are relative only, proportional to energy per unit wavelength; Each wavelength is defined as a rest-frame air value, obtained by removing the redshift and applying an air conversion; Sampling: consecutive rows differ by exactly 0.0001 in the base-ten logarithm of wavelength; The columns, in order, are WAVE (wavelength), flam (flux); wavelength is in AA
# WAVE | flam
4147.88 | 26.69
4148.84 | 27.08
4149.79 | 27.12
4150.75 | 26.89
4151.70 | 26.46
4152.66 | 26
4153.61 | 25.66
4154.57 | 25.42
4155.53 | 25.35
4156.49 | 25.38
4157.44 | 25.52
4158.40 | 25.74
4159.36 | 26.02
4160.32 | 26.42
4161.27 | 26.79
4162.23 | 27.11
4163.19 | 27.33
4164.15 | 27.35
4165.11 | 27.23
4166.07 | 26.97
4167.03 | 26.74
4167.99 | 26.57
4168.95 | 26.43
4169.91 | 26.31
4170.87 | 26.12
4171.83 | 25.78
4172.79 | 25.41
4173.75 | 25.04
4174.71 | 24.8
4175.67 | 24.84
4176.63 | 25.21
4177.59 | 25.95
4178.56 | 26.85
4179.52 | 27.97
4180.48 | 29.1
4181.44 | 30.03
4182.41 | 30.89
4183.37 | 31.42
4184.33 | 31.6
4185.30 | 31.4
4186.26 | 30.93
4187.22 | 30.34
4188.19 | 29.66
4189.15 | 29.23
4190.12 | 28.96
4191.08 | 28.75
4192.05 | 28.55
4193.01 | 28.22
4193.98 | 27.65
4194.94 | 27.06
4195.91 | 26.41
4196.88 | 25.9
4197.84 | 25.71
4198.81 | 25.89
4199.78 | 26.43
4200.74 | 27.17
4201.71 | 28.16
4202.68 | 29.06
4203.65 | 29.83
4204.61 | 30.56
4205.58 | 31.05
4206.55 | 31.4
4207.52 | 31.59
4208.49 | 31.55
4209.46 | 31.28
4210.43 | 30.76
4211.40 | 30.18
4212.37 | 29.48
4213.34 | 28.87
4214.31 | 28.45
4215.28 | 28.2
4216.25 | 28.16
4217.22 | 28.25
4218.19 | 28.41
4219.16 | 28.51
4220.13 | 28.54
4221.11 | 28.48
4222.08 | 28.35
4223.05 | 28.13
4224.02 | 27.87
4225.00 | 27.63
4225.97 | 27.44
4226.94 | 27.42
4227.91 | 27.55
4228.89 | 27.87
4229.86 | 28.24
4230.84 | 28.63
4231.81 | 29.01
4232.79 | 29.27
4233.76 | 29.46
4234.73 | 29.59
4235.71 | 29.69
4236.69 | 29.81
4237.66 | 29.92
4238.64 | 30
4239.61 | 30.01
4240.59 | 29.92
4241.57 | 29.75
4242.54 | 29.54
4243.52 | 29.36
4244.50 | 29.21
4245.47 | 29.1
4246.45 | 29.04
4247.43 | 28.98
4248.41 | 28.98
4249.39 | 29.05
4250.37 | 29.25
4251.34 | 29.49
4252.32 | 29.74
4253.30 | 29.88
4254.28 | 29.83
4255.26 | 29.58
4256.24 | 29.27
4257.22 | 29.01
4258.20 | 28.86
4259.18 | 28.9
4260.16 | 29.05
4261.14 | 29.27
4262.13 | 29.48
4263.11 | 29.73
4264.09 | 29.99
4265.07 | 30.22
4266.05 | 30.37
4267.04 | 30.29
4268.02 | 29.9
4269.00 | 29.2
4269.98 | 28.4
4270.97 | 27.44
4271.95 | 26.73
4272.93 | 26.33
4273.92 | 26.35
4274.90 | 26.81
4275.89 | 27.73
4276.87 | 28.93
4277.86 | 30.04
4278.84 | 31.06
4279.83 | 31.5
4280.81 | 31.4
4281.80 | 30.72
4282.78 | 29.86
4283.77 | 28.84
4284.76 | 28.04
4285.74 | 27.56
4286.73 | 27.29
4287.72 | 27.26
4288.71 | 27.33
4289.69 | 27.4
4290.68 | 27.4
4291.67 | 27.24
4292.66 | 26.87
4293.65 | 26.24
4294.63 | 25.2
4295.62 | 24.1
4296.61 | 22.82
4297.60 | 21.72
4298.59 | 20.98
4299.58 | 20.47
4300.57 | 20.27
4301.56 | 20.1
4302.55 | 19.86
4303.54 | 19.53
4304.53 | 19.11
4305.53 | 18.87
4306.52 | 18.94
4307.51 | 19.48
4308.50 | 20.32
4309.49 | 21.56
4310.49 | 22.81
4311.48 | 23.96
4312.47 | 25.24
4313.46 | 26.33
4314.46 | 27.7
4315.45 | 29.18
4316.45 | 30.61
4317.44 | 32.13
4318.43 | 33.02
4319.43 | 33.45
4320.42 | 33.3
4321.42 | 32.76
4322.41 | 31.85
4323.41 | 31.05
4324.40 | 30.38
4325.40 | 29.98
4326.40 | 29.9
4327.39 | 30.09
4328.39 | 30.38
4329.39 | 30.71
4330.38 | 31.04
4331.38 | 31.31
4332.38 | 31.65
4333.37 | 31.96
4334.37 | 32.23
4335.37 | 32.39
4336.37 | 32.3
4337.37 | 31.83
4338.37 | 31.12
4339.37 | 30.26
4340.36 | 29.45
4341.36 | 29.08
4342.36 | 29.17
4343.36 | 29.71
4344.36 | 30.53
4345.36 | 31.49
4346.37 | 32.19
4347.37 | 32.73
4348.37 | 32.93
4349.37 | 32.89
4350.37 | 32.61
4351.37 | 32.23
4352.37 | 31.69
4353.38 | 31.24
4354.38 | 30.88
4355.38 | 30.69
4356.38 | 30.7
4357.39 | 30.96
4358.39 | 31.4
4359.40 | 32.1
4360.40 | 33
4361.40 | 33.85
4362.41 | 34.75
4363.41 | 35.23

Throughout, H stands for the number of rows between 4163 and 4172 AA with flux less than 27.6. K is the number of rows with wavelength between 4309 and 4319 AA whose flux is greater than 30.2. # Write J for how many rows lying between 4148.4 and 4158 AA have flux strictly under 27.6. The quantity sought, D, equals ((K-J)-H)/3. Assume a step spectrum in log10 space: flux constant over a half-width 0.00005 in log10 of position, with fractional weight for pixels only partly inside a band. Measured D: -5.7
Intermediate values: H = 10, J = 10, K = 3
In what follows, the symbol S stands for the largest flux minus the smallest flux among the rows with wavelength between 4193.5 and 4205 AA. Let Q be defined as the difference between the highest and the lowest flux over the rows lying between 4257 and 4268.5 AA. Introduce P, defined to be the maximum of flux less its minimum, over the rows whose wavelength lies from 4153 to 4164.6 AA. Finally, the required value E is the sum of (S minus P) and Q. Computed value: 4.4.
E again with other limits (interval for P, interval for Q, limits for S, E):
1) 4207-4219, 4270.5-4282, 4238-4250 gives 2.8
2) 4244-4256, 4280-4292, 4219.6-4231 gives 4.5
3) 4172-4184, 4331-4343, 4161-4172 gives -1.7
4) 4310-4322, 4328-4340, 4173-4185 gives -1.7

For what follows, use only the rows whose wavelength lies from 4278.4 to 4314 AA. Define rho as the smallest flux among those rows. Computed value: 18.87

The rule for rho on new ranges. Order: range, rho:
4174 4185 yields 24.8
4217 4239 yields 27.42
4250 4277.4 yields 26.33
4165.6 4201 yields 24.8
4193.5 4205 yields 25.71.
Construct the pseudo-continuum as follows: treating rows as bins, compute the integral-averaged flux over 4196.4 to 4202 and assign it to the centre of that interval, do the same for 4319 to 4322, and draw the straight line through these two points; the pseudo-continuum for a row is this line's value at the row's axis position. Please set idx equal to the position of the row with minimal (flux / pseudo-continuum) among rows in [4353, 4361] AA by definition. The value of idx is 4356.38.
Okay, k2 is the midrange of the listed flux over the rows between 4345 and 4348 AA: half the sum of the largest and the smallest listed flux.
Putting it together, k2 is 32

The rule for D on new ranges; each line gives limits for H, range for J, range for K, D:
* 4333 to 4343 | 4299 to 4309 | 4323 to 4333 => -1.0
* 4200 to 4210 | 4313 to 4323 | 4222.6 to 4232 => -0.7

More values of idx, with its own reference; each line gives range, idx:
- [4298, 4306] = 4305.53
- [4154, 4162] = 4156.49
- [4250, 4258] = 4257.22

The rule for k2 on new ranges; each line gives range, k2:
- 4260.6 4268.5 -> 30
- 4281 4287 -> 29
